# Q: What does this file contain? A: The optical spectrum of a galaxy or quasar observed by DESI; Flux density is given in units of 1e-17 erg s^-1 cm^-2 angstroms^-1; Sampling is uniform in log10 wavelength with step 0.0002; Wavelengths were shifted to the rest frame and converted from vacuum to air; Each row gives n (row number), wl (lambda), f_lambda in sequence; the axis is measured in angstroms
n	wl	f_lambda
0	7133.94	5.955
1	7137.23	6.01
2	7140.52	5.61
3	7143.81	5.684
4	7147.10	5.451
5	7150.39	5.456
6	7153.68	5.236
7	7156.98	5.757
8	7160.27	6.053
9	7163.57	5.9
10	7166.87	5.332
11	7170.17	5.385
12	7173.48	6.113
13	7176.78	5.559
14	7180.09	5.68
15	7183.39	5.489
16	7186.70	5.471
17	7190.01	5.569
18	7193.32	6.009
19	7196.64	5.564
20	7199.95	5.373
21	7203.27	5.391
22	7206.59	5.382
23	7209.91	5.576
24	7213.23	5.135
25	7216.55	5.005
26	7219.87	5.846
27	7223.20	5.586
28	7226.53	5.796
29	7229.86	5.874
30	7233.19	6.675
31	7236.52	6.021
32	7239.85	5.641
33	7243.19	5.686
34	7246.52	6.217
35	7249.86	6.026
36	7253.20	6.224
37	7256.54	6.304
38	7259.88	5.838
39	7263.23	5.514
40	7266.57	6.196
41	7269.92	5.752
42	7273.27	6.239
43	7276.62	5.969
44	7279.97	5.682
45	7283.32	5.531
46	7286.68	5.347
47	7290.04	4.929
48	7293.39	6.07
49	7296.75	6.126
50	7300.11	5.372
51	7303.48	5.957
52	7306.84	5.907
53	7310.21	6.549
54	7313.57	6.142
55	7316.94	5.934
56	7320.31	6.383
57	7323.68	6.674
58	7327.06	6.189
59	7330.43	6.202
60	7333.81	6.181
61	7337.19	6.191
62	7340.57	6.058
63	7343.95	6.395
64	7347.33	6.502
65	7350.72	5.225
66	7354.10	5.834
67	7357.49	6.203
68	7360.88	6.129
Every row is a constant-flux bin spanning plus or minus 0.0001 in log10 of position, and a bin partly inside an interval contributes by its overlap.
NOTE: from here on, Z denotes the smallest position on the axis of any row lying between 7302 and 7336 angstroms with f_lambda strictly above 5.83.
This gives 7303.48 angstroms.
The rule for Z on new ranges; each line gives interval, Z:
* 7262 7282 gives 7266.57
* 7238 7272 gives 7246.52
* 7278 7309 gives 7293.39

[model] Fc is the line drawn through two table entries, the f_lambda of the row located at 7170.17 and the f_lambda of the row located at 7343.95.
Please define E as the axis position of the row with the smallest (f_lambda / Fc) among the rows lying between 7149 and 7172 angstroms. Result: 7153.68 angstroms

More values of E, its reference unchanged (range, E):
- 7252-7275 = 7263.23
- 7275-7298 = 7290.04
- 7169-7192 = 7186.70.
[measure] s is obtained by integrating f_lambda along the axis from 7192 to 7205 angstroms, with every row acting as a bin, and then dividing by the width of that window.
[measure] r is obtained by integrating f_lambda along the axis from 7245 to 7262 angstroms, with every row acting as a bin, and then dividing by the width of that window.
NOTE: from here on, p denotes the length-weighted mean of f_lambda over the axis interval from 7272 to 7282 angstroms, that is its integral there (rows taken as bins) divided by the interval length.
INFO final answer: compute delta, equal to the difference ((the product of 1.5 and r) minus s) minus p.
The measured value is -2.4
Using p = 5.94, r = 6.10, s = 5.57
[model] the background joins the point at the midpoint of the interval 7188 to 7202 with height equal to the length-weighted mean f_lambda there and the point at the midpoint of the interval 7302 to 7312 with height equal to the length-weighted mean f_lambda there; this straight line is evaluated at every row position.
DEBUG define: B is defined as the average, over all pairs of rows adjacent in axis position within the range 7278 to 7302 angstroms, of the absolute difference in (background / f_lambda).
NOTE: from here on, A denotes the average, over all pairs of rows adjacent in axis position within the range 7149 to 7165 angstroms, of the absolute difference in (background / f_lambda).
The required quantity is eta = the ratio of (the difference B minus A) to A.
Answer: 0.8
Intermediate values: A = 0.051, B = 0.092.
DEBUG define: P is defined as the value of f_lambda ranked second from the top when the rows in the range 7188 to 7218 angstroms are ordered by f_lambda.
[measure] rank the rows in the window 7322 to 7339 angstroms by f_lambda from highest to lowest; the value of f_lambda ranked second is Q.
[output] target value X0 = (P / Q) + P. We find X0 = 6.5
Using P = 5.576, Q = 6.202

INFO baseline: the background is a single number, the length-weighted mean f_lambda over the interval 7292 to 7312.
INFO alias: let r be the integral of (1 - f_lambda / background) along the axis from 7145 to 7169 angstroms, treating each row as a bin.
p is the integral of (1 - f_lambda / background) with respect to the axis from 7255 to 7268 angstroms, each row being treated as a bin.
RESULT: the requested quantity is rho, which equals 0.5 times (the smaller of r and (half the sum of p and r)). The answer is 0.42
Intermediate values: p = 0.1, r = 1.6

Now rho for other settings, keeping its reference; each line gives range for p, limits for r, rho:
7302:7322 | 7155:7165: -0.08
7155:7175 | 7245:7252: -0.08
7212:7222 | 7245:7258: -0.21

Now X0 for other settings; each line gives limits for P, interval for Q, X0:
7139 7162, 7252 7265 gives 6.7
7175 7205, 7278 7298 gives 6.6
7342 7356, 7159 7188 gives 7.5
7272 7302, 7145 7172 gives 7.2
